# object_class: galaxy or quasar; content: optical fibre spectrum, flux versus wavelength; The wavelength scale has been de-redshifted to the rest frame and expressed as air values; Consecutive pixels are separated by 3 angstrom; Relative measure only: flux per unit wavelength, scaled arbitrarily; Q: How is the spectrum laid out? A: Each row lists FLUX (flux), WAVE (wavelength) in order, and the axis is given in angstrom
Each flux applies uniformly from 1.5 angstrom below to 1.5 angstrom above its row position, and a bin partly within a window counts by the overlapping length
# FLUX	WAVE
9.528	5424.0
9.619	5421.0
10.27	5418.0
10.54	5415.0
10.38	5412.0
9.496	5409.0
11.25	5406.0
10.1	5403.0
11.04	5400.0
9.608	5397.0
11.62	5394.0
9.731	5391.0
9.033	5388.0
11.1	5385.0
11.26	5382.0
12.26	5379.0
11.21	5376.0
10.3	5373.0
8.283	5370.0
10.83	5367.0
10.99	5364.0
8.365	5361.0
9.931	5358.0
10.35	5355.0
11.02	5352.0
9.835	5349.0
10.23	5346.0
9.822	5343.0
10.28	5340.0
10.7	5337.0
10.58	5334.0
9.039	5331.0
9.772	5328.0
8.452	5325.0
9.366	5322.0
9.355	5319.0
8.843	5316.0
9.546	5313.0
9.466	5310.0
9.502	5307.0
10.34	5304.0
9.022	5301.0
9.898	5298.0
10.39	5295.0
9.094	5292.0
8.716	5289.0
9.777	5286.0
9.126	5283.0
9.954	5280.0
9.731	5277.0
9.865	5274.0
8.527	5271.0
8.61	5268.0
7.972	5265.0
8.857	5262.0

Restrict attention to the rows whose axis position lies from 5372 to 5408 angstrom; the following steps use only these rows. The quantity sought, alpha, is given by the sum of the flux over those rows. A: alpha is 129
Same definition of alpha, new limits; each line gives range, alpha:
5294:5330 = 114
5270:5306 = 114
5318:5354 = 118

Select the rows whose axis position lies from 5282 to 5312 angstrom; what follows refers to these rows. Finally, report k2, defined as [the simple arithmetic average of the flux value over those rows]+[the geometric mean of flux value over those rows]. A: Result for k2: 19.1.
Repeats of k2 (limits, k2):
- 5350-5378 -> 20.2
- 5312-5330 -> 18.4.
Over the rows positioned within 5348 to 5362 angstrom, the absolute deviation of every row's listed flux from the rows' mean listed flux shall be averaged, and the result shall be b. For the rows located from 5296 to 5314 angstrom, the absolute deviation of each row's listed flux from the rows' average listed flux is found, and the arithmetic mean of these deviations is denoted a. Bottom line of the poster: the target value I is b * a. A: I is 0.21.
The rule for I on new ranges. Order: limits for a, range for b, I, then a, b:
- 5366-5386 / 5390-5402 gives 0.69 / 0.8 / 0.8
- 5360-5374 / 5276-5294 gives 0.48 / 1.1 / 0.4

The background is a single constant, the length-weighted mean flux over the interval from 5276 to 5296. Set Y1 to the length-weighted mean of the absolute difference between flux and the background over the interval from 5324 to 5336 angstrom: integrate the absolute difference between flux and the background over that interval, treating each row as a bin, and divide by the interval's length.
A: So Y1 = 0.72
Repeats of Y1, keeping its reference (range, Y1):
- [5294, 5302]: 0.57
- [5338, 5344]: 0.61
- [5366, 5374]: 1.12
